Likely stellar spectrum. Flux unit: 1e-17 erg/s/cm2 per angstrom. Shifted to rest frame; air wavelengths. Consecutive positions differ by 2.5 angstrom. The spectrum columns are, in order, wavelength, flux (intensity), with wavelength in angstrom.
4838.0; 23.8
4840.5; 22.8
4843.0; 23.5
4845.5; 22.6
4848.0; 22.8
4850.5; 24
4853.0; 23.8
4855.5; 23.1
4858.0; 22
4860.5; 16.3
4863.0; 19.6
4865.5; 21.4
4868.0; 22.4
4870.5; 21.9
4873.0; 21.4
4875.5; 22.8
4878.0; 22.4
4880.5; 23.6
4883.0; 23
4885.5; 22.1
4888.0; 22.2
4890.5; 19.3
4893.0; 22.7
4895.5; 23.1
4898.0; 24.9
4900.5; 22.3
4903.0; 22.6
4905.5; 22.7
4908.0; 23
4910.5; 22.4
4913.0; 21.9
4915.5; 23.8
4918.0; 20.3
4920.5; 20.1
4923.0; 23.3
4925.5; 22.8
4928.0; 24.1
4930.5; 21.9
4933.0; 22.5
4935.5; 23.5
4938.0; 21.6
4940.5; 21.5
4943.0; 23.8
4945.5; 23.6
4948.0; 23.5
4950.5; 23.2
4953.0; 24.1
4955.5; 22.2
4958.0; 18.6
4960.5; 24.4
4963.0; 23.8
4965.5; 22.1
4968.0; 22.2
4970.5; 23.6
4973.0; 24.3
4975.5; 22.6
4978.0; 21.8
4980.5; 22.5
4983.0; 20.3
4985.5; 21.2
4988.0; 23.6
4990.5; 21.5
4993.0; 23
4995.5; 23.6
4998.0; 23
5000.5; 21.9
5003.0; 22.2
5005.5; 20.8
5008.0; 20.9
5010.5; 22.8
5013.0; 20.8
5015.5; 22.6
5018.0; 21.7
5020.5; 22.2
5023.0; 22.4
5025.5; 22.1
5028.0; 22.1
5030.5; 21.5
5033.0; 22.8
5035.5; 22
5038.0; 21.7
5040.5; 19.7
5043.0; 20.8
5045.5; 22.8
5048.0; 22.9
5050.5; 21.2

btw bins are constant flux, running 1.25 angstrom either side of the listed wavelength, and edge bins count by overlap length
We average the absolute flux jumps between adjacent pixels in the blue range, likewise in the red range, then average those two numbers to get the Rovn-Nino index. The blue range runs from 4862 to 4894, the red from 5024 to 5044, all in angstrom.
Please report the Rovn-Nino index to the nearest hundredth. 1.05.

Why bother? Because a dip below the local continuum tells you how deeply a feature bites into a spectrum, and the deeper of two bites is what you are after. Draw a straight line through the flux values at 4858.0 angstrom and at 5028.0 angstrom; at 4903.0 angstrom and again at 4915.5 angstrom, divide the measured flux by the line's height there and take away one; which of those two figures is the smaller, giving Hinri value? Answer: 0.026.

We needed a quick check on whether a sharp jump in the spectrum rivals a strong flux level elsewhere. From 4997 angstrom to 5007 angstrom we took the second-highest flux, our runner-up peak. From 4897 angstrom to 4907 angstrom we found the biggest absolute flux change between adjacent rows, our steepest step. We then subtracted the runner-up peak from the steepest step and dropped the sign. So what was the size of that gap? 19.6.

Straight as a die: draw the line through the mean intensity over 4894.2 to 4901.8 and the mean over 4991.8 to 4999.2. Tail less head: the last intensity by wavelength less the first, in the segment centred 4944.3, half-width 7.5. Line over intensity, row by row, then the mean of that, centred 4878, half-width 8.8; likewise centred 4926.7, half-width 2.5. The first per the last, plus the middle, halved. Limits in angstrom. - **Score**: 1.3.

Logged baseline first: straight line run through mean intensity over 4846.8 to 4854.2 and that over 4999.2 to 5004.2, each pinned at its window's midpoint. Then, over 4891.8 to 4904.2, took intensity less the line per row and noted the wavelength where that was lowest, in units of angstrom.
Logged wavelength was 4900.5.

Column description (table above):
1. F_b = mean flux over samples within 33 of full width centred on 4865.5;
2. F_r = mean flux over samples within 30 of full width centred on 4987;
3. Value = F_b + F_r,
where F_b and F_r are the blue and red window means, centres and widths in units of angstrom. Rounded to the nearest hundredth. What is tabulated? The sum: 44.34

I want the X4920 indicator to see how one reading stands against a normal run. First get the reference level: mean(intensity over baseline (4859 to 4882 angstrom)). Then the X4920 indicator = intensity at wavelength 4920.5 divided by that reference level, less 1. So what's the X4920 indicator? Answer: -0.06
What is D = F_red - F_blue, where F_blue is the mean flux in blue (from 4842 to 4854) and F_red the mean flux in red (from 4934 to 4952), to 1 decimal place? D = -0.4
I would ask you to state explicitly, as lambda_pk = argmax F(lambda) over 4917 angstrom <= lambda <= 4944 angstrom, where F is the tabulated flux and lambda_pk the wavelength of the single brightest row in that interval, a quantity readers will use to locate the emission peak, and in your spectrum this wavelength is 4928.0 angstrom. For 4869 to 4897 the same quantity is 4880.5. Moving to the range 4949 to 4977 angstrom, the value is 4960.5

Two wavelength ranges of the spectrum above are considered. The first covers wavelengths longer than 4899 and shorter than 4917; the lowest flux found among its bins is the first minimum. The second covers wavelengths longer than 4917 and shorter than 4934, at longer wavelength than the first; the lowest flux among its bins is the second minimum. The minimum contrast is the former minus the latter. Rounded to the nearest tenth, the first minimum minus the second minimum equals 1.8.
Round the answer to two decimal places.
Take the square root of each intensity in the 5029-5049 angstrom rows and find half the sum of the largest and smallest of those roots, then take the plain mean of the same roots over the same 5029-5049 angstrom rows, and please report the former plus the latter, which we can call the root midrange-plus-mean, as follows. 9.28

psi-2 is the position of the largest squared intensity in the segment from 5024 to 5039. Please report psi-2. 5033.0 angstrom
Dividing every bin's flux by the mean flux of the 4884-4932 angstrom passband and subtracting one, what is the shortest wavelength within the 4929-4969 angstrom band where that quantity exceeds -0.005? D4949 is 4933.0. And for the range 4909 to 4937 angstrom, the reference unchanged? 4910.5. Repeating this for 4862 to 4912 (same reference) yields 4868.0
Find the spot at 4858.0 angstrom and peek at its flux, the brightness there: 22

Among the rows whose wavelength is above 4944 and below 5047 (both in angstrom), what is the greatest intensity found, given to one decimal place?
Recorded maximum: 24.4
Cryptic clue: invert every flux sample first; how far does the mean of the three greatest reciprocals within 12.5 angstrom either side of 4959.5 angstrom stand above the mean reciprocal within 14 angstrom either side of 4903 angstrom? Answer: 0.0036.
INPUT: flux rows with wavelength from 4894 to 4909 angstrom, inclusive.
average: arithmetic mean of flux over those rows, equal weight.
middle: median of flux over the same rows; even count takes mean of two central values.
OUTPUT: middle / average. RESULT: 0.99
